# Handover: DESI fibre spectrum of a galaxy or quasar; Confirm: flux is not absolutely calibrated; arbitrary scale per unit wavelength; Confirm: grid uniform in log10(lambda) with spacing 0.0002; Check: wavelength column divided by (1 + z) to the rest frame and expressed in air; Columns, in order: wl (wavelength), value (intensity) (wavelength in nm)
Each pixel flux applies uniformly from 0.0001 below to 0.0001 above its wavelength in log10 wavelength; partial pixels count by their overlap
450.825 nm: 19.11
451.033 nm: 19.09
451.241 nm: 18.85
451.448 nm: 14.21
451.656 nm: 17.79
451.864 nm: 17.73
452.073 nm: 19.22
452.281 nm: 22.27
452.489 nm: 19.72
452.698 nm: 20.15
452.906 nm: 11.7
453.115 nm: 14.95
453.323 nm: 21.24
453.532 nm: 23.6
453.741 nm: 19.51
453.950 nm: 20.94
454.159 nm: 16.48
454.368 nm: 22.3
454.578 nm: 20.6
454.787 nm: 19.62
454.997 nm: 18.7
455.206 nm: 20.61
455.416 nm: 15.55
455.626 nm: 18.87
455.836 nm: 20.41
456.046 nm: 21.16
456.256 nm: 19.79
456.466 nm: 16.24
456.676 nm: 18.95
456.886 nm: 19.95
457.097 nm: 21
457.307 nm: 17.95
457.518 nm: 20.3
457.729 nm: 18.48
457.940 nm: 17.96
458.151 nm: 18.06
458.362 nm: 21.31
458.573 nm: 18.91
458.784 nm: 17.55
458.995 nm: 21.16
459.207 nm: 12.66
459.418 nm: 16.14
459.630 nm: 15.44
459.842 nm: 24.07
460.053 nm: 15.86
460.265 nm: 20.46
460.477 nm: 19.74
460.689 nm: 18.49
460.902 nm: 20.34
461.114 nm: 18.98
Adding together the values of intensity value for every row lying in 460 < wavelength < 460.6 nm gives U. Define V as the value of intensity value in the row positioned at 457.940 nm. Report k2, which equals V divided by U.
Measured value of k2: 0.320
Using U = 56.1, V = 17.96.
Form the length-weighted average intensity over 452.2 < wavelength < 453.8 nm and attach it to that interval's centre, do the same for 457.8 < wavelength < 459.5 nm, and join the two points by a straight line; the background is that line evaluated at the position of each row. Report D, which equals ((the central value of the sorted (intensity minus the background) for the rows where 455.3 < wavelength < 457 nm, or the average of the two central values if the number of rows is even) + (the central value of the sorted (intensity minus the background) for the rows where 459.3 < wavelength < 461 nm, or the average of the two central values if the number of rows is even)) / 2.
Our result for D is 1.21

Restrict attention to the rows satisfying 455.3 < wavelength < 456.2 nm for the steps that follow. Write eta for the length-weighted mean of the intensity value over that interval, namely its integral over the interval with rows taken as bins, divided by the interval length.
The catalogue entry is 19.0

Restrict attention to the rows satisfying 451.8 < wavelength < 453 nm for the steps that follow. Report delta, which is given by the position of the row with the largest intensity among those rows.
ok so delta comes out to 452.281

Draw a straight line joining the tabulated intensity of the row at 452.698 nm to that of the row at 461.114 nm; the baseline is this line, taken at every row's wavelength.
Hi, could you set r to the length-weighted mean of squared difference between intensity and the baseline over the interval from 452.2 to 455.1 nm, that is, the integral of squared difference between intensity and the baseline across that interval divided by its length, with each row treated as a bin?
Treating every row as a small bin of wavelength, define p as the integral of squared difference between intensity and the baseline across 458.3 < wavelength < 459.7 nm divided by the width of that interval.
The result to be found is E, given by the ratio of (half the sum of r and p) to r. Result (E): 1.1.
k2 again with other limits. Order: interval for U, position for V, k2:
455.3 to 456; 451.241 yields 0.344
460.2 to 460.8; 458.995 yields 0.361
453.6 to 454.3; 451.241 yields 0.331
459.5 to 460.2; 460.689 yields 0.334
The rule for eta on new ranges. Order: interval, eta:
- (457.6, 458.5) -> 19.0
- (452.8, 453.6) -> 17.6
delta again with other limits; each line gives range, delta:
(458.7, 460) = 459.842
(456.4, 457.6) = 457.097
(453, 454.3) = 453.532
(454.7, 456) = 455.206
